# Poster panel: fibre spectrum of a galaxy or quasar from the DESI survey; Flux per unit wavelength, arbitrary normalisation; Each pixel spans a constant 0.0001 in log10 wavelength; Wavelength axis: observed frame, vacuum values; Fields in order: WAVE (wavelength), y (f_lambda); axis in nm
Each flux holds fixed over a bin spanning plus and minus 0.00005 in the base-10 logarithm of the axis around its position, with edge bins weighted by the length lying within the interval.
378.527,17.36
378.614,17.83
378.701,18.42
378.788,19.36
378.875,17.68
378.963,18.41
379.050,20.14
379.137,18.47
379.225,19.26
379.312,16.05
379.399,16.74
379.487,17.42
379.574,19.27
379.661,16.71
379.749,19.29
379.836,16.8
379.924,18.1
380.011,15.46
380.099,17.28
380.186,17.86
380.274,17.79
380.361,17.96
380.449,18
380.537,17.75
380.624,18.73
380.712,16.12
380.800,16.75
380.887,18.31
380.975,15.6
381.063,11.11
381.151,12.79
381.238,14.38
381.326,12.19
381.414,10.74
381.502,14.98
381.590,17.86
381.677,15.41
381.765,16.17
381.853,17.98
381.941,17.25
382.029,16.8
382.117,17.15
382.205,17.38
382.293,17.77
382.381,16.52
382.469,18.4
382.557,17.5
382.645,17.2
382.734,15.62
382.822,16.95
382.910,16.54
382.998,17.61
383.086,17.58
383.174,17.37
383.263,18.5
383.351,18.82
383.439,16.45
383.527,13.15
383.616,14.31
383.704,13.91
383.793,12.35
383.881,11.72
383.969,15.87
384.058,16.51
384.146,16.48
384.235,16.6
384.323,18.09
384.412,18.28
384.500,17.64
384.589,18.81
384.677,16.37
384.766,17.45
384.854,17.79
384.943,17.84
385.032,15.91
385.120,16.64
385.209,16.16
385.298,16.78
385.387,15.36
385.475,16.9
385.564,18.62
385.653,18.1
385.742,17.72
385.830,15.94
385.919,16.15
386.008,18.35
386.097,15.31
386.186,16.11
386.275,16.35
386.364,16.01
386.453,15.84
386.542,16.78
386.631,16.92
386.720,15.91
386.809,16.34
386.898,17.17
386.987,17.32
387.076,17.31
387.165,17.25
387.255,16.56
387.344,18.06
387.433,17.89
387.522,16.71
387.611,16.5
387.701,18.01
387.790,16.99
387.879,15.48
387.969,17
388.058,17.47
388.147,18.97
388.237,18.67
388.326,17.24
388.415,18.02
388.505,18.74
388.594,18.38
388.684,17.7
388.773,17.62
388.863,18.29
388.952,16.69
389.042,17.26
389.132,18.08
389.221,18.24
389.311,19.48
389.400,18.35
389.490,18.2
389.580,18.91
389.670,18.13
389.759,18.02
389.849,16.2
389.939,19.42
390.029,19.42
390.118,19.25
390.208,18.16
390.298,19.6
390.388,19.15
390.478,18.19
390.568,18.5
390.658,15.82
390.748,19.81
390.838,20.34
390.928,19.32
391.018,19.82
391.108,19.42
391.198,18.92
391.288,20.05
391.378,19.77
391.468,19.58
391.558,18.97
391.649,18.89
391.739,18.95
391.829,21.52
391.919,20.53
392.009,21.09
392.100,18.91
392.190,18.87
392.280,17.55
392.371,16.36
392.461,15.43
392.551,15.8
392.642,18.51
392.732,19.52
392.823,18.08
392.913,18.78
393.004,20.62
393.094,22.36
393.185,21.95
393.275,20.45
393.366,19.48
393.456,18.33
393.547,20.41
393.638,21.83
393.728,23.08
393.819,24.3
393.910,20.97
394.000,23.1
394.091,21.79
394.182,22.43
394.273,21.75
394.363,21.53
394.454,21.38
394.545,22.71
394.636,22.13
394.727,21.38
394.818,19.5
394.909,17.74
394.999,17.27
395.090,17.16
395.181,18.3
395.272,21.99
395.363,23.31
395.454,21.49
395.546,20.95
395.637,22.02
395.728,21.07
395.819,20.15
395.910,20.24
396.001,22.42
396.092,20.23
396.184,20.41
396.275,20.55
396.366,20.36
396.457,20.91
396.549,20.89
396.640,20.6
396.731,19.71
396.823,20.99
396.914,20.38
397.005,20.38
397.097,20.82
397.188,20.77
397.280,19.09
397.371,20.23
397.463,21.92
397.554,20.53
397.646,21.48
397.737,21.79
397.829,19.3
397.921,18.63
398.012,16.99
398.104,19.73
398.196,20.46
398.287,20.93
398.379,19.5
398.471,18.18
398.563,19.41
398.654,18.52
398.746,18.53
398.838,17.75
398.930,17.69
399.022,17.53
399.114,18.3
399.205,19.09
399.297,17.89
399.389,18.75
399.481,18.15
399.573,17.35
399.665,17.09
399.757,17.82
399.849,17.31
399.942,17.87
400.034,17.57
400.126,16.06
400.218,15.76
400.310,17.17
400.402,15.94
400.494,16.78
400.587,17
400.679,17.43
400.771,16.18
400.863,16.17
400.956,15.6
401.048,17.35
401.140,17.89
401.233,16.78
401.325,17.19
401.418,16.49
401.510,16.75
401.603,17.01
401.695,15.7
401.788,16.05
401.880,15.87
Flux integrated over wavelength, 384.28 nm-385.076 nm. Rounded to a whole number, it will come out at 14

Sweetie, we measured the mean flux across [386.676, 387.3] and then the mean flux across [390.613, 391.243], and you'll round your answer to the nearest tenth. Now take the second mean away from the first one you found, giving -2.2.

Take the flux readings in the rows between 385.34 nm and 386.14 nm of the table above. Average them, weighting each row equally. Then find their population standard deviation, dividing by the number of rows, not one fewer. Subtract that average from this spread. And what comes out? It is -15.7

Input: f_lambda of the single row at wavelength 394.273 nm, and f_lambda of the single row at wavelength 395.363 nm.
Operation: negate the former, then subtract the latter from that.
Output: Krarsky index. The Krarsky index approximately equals -45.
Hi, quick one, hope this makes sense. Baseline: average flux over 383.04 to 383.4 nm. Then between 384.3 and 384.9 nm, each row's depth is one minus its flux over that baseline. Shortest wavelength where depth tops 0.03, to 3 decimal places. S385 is 384.677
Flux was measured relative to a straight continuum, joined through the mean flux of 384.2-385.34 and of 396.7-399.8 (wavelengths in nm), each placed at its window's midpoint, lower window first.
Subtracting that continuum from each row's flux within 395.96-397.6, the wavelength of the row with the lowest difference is 397.280 nm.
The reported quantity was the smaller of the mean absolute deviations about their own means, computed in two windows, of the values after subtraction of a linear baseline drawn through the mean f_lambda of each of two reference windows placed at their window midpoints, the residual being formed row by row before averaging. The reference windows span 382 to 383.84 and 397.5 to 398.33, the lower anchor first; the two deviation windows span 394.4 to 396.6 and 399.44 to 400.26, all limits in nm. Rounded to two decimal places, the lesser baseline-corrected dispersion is 0.63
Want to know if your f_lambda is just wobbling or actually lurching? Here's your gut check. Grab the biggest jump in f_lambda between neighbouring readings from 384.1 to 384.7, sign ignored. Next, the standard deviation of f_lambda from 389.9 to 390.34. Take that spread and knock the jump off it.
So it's -1.9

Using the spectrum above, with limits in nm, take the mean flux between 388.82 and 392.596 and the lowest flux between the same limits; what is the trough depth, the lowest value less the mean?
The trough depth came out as -3.2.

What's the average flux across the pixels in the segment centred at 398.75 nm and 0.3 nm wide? 18.3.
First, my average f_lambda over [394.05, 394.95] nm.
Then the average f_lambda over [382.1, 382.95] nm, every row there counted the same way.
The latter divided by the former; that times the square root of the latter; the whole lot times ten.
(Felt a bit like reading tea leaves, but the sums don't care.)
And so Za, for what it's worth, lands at 33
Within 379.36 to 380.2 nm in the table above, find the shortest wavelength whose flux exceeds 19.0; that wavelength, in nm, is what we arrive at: 379.574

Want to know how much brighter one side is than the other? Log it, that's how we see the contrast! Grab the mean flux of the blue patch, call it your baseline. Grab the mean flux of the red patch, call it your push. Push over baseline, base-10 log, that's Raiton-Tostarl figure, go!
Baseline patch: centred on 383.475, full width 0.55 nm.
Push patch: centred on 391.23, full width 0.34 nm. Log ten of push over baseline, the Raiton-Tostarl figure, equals 0.09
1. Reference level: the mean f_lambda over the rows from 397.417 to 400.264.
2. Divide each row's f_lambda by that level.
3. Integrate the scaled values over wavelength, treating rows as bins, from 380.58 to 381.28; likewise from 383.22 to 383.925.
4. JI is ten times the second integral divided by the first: 9.7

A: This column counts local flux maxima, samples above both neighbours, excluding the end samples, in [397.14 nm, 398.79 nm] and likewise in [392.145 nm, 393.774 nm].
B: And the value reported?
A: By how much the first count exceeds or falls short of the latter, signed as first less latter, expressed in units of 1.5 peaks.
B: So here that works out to 1.3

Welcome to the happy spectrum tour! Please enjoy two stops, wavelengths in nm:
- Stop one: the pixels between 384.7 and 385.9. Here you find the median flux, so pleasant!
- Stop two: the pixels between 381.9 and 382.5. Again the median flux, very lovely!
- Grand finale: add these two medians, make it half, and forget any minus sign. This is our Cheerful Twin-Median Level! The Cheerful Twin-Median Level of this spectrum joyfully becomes 17.1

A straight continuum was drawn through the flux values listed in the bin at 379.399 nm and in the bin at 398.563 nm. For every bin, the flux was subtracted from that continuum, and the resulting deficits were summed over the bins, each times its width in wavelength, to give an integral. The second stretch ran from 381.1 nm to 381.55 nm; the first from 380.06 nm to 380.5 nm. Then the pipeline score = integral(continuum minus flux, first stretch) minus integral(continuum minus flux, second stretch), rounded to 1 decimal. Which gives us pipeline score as -2.2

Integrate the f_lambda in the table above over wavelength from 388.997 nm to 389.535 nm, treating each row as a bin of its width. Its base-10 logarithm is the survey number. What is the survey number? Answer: 0.99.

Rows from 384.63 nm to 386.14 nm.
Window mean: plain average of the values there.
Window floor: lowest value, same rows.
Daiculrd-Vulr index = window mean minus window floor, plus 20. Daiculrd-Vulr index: 21.6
